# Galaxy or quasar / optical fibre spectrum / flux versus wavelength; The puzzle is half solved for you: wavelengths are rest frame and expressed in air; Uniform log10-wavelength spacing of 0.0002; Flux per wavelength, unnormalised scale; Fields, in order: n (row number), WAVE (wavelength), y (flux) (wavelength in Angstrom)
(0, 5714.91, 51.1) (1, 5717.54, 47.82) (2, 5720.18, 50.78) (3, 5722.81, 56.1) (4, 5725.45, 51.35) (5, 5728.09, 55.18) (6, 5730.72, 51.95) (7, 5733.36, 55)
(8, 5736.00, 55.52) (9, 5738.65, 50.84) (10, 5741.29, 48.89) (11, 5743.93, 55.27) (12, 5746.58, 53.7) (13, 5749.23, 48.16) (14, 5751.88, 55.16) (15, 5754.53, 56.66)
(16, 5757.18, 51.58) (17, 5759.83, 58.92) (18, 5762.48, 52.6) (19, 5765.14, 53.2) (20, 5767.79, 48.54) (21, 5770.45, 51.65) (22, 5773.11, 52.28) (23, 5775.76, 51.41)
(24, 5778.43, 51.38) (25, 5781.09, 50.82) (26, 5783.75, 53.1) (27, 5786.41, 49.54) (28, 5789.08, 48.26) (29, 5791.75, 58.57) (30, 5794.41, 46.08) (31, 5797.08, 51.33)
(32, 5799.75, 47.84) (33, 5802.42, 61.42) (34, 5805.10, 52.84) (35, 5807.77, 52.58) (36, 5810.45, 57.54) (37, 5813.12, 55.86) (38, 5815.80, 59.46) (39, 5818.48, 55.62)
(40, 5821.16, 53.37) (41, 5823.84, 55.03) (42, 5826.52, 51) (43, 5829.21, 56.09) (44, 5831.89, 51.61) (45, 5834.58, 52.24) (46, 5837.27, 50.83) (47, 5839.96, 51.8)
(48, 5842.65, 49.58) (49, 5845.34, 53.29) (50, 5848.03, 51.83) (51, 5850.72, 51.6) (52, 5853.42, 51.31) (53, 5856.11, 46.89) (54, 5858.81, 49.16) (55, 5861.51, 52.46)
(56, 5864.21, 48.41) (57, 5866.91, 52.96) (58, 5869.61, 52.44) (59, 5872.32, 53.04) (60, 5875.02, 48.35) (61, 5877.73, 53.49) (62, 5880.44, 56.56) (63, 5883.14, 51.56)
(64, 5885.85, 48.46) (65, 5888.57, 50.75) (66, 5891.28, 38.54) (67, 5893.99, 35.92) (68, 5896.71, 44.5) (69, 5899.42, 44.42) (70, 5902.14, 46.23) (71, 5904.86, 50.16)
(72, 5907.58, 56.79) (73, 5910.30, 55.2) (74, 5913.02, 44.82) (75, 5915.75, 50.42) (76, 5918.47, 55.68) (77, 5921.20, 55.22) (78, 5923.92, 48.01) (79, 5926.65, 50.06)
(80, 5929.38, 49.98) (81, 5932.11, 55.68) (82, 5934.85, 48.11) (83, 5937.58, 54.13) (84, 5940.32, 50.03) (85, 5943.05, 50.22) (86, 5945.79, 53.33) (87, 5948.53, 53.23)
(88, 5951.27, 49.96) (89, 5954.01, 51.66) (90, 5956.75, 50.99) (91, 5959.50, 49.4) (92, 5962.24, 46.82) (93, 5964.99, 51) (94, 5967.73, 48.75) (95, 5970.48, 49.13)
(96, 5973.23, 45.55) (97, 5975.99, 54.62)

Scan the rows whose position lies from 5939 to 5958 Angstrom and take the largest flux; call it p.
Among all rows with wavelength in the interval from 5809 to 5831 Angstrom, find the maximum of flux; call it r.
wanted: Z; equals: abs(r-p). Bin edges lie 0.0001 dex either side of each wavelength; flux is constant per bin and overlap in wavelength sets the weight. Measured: 6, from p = 53.33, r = 59.46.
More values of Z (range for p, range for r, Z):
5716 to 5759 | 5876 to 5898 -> 0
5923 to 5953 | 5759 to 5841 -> 6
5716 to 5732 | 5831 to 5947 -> 1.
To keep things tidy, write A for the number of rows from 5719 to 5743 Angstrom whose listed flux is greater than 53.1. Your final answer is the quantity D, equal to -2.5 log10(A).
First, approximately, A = 4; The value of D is -1.51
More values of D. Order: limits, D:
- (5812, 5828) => -1.75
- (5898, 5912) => -0.75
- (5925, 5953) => -1.51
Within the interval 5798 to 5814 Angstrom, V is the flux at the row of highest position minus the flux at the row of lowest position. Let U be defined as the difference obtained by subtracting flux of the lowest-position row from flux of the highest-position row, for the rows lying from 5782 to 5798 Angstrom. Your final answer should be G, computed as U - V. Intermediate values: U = -1.8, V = 8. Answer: -9.8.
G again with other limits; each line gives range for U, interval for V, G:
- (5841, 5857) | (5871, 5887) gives 1.9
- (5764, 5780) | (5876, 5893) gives 13.1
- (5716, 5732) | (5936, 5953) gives 8.3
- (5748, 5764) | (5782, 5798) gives 6.2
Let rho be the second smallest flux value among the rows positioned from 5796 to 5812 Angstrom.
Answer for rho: 51.33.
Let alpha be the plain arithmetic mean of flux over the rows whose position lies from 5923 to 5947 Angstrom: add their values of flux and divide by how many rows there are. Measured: 51.1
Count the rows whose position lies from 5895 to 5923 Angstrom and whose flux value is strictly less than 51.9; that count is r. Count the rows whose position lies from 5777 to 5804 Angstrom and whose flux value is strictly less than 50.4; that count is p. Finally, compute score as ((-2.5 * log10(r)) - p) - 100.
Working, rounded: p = 4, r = 6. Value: -106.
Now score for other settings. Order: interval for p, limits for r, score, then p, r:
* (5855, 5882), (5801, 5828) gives -104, 4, 1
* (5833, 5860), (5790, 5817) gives -104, 3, 3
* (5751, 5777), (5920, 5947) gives -103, 1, 6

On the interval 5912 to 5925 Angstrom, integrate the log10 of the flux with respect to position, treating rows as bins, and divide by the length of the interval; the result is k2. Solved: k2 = 1.71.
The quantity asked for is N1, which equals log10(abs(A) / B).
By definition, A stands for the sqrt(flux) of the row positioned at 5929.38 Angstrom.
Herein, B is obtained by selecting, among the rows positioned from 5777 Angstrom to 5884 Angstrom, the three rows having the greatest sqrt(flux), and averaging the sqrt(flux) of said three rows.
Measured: -0.039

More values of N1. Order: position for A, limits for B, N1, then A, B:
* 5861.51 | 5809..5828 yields -0.020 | 7.24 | 7.59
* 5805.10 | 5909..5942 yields -0.011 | 7.27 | 7.45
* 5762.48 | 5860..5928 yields -0.015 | 7.25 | 7.51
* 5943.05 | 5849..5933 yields -0.025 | 7.09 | 7.51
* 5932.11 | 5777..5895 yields -0.016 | 7.46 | 7.73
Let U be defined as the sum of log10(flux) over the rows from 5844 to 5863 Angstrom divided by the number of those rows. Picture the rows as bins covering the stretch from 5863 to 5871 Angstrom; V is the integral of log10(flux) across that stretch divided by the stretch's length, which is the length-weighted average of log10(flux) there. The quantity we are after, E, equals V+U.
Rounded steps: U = 1.707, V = 1.71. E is 3.42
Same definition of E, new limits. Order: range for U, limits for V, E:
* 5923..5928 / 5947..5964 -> 3.39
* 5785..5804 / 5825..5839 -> 3.43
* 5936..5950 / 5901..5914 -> 3.42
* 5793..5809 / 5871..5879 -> 3.43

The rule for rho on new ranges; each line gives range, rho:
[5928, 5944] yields 49.98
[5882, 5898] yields 38.54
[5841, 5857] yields 49.58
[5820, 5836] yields 51.61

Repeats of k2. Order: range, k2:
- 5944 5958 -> 1.71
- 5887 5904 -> 1.64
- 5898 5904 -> 1.66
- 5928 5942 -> 1.71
